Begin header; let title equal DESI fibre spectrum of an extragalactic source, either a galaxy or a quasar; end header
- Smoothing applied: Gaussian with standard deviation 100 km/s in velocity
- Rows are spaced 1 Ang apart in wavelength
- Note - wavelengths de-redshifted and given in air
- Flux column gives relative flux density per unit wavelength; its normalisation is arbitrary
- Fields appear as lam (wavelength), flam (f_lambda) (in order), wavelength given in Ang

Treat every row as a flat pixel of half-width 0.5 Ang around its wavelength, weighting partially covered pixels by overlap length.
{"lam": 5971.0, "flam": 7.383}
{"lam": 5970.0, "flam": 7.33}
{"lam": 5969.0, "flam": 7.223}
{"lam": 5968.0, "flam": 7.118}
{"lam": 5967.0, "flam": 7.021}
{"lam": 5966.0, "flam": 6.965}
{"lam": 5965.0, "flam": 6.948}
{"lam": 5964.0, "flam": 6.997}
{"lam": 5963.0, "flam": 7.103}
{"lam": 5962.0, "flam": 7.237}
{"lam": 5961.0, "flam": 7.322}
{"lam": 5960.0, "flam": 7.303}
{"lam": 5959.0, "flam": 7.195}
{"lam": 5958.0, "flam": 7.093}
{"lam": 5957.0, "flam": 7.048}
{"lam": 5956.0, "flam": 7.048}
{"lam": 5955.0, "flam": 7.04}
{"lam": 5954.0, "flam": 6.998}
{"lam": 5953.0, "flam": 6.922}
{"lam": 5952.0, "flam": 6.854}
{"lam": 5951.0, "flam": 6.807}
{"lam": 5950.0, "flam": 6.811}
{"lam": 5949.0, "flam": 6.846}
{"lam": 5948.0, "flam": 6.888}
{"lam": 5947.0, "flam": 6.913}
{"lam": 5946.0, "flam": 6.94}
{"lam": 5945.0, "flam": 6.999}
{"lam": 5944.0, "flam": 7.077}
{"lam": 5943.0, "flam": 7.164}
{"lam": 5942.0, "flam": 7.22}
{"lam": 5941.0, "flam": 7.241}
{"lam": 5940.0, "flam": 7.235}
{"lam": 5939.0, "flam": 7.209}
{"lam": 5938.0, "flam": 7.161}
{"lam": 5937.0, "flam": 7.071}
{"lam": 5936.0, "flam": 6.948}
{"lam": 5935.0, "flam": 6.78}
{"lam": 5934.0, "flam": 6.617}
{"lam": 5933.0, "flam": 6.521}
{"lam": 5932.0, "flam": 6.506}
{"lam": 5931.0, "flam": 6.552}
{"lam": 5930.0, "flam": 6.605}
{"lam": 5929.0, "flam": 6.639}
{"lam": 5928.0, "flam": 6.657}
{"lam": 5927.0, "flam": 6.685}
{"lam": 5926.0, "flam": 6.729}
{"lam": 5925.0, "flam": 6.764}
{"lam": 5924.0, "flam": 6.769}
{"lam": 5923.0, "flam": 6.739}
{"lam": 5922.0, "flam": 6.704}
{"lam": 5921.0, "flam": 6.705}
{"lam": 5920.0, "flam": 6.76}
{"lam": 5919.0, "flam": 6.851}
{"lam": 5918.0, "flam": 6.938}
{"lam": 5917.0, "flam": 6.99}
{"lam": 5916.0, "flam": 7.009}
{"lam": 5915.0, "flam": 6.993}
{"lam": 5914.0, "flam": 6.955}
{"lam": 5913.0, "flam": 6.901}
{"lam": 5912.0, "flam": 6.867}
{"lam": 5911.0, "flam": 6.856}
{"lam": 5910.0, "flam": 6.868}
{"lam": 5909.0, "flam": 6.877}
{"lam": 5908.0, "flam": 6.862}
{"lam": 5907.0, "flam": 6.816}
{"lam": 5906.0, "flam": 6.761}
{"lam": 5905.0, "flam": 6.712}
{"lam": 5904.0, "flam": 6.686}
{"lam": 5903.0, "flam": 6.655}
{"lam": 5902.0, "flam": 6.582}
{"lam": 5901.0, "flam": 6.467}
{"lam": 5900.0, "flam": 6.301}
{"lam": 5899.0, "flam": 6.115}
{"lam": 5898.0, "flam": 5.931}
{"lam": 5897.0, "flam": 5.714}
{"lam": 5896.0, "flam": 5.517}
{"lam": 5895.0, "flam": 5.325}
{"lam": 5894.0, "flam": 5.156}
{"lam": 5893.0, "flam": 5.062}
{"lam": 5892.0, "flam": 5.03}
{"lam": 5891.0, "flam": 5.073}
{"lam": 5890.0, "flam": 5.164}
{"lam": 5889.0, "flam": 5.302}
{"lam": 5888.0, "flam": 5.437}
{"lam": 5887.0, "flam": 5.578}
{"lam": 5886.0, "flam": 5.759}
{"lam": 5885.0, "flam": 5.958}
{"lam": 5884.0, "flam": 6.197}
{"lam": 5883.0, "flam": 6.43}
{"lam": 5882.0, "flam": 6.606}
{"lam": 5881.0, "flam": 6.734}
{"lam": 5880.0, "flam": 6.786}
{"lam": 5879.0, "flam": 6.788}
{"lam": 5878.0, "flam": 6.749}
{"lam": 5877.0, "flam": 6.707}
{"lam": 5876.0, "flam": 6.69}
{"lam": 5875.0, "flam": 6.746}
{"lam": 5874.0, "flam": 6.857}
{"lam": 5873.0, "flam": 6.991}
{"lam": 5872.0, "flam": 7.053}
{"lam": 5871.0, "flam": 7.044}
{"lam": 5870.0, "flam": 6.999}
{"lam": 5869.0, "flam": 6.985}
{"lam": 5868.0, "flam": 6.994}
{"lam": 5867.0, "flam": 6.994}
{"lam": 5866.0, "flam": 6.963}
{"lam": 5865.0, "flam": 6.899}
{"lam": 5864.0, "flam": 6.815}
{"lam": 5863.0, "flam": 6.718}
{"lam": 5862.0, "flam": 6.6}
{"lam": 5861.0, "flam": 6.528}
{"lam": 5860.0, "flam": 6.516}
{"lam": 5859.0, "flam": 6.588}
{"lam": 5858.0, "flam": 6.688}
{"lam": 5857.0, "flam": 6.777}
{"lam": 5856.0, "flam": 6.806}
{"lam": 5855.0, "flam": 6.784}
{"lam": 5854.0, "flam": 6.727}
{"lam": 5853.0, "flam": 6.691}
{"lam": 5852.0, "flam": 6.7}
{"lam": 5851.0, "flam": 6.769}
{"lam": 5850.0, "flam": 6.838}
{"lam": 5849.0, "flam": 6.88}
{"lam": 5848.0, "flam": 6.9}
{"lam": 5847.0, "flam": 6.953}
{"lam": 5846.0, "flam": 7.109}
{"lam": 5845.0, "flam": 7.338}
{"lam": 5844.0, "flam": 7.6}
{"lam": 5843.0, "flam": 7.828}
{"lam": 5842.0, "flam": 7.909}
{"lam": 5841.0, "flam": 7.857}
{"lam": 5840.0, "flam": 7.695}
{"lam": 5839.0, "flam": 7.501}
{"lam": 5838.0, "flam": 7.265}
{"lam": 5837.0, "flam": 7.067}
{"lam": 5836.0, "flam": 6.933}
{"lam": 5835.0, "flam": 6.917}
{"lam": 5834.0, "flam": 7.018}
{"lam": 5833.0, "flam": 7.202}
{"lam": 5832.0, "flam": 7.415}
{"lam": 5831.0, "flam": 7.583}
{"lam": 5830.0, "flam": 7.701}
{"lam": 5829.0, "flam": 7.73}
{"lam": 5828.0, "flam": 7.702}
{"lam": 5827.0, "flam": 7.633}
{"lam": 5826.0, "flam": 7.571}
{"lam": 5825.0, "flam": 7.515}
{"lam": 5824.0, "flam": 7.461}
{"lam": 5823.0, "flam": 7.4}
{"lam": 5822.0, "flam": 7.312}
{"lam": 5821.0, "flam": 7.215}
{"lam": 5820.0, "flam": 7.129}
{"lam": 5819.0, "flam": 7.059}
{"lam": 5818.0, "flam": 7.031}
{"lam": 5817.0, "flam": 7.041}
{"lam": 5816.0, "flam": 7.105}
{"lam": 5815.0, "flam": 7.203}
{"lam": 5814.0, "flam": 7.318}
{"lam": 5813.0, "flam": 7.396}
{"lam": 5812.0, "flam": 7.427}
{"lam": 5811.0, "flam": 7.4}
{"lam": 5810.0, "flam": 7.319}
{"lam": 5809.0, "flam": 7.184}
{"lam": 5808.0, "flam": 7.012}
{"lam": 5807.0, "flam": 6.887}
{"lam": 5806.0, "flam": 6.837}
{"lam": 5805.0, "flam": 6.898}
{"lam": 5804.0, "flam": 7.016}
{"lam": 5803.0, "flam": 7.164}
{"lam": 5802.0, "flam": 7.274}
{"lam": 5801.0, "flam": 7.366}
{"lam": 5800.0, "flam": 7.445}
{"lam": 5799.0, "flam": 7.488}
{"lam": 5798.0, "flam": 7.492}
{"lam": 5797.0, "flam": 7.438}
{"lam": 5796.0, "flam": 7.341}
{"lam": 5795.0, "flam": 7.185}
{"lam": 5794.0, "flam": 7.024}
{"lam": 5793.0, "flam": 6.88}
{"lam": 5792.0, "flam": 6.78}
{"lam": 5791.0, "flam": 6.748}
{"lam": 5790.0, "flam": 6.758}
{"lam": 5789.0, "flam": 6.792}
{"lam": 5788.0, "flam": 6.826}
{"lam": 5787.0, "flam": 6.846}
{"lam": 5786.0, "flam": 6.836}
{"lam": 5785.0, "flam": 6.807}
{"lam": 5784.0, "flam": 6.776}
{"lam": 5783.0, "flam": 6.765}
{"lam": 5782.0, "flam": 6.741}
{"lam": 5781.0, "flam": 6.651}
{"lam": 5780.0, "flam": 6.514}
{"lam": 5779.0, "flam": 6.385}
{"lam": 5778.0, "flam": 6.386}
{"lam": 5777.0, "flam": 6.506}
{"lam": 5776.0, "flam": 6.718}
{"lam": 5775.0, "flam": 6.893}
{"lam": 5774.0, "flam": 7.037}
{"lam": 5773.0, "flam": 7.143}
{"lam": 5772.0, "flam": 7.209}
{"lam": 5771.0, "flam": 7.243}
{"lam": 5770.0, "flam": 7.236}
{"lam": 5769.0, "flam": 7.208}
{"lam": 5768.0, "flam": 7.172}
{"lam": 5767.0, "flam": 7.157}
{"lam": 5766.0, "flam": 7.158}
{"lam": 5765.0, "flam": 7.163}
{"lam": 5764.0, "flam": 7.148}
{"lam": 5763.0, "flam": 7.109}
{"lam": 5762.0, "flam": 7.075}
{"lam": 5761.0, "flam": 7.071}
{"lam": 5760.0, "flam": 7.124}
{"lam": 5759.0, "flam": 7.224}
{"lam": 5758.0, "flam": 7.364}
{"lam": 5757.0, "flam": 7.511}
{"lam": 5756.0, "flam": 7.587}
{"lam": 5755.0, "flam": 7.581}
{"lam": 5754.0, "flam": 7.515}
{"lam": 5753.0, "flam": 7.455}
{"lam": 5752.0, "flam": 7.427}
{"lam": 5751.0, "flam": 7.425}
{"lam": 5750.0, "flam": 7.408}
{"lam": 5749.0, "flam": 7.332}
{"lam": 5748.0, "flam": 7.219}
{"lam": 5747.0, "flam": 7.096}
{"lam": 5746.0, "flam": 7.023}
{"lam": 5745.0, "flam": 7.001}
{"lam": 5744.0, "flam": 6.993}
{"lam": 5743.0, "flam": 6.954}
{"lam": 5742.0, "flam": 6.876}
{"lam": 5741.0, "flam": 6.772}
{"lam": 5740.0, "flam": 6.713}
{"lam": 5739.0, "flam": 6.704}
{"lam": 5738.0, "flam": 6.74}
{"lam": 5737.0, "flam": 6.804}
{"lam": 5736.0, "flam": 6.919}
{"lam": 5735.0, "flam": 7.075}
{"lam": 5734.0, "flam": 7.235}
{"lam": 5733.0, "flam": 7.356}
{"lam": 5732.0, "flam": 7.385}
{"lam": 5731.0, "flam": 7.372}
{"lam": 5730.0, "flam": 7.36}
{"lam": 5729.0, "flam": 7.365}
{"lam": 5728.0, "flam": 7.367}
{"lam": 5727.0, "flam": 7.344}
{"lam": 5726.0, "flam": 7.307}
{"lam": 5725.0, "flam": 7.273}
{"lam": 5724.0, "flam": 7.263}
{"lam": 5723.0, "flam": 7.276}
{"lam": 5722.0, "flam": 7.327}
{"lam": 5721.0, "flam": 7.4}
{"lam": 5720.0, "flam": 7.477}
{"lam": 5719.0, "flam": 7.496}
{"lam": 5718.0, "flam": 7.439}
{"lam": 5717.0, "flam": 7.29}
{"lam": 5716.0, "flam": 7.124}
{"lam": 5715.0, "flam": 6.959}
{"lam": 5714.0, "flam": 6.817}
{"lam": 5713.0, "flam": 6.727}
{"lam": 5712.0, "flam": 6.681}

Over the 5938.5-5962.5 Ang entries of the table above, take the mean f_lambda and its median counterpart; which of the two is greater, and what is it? 7.06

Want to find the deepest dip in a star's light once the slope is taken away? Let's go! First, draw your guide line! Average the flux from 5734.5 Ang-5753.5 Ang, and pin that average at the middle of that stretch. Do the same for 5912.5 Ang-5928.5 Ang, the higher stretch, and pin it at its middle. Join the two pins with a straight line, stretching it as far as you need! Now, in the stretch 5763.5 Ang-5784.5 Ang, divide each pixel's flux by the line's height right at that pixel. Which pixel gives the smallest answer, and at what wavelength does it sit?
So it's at 5778.0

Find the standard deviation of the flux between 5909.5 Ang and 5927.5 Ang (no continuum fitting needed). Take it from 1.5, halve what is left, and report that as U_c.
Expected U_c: 0.70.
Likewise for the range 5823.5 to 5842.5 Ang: 0.60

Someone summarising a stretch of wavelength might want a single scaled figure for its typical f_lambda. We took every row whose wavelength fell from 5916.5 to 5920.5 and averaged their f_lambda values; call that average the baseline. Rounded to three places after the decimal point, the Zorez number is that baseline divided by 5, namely 1.377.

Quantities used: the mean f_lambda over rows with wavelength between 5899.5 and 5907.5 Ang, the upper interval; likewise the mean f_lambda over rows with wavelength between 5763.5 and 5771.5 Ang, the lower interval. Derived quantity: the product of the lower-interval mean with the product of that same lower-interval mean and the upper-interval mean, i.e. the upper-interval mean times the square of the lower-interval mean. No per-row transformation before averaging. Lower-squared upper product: 342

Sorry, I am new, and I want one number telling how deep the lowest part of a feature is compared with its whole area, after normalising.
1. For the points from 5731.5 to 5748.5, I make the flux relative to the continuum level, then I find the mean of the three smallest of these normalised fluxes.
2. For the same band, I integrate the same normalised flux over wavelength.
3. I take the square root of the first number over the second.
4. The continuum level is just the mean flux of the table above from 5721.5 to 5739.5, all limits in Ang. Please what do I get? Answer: 0.238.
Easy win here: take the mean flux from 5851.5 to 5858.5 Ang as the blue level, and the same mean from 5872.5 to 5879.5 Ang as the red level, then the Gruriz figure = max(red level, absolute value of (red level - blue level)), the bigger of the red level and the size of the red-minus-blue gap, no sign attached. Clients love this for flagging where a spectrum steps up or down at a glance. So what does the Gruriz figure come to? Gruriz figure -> 6.8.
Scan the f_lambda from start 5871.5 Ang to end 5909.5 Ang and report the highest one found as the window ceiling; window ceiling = 7.053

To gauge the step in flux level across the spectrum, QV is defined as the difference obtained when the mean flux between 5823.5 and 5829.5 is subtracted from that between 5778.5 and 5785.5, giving -0.9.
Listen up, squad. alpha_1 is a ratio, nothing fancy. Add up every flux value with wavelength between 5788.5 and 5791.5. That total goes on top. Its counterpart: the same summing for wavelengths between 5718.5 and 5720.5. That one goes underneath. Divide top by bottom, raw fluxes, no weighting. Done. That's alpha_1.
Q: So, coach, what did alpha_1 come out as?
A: 1.4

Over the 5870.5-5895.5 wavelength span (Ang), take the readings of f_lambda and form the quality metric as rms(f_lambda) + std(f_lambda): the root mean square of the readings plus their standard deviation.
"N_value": 6.9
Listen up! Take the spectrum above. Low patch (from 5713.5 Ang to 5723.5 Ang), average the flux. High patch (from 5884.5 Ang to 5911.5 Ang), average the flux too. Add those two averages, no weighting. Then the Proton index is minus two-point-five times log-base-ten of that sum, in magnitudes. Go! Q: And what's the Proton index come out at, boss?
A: -2.81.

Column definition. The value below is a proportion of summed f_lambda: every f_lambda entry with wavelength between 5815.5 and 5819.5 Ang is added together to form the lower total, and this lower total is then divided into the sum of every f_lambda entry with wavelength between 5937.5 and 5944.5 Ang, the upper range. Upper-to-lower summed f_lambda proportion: 1.8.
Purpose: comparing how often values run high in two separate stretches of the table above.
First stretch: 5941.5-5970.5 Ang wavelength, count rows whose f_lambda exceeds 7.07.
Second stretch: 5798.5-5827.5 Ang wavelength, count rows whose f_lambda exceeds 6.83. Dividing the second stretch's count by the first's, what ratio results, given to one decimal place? 2.4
